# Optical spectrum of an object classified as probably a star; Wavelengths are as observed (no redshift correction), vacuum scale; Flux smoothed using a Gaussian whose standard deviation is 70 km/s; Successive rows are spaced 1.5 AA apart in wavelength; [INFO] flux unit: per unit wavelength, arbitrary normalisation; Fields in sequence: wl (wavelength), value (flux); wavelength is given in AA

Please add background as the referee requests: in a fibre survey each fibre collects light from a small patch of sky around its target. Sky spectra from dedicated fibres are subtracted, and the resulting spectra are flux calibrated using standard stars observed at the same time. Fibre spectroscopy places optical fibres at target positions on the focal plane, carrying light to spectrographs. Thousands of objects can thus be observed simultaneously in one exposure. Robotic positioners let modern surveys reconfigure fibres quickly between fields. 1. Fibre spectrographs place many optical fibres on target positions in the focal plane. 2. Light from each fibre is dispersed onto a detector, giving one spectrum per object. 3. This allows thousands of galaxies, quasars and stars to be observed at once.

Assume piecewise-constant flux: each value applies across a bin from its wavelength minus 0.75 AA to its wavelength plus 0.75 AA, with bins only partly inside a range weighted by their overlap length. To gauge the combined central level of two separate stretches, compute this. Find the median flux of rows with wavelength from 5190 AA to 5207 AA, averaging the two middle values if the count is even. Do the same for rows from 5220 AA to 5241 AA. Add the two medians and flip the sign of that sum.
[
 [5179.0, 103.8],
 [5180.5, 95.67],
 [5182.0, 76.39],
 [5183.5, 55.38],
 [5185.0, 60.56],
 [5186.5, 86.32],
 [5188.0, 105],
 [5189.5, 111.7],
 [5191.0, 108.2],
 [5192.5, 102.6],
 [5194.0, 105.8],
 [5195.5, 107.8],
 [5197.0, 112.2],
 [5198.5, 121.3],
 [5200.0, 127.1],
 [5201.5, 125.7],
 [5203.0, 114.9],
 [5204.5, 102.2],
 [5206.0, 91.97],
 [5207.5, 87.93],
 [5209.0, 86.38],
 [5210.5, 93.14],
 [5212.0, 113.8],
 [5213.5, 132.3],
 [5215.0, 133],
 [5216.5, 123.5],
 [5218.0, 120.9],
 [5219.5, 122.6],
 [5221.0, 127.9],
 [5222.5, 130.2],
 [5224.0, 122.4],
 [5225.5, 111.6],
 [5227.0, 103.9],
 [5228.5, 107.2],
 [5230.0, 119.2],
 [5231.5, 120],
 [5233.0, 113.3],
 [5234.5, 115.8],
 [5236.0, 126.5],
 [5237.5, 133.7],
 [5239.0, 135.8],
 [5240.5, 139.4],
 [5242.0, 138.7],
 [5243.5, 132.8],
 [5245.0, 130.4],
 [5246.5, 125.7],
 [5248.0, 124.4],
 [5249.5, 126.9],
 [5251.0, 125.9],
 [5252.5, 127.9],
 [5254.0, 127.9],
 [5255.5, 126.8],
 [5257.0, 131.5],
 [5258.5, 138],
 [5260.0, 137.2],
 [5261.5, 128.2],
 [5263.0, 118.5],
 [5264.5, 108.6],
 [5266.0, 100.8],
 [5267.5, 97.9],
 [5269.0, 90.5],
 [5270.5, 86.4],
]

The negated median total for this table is -229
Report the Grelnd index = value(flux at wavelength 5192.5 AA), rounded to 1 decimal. 102.6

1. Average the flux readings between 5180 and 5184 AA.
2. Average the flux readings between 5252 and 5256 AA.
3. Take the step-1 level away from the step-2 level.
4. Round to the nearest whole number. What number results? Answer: 52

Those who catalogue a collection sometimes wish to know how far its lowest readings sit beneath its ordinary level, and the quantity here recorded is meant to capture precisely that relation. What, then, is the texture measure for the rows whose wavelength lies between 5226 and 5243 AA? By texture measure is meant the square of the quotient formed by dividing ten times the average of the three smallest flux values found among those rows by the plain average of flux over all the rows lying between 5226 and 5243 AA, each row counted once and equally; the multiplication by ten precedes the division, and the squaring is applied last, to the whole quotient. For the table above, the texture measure 77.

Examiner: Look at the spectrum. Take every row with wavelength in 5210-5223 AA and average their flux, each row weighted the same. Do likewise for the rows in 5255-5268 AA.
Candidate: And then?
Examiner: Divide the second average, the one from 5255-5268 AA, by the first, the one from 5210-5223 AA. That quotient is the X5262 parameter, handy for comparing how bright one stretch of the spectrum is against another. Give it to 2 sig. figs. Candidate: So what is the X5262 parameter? 0.99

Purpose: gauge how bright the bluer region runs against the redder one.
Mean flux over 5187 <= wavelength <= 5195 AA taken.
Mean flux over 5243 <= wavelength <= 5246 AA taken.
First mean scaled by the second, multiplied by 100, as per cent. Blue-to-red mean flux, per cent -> 81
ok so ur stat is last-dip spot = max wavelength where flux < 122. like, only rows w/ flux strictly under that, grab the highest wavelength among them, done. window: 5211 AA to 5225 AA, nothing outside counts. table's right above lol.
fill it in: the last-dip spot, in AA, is 5218.0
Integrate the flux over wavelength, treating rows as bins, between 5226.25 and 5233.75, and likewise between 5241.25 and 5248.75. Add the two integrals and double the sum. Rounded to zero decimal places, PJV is 3647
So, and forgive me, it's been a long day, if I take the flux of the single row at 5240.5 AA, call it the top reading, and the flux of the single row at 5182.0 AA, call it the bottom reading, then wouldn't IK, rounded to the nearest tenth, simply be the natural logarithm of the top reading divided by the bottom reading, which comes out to 0.6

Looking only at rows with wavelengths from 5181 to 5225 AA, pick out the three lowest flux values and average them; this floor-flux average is 64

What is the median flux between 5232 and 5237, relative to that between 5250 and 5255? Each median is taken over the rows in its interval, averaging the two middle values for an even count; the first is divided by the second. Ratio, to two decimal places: 0.91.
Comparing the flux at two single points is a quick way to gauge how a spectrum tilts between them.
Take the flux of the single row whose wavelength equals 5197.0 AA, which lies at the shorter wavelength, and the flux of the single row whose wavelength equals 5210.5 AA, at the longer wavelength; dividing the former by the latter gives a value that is 1.2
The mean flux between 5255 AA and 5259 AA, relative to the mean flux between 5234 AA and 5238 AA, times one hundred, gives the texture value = 105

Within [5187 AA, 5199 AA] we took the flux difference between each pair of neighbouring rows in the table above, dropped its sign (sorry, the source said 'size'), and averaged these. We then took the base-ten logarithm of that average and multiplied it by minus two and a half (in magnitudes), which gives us -1.7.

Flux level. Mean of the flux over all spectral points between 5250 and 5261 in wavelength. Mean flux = 131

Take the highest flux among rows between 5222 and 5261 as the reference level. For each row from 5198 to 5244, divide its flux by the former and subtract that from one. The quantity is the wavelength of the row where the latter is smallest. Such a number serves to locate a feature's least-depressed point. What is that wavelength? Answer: 5240.5 AA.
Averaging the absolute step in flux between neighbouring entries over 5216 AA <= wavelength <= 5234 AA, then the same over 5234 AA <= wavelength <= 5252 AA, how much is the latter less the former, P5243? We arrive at -1.7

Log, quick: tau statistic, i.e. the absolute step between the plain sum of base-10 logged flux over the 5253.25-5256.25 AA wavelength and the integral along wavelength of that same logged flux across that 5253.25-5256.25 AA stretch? 2.10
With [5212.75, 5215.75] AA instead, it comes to 2.12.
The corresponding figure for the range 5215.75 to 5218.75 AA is 2.09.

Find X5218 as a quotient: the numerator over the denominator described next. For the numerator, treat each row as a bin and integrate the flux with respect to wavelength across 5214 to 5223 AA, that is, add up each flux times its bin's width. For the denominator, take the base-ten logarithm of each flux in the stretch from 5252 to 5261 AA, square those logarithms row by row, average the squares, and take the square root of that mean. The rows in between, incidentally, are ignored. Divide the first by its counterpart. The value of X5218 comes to 537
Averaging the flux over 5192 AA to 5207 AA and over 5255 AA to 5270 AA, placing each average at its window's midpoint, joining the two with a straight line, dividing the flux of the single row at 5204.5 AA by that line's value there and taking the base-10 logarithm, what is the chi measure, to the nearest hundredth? -0.04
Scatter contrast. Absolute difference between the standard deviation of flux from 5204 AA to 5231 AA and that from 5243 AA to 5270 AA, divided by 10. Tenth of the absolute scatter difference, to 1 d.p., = 0.2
